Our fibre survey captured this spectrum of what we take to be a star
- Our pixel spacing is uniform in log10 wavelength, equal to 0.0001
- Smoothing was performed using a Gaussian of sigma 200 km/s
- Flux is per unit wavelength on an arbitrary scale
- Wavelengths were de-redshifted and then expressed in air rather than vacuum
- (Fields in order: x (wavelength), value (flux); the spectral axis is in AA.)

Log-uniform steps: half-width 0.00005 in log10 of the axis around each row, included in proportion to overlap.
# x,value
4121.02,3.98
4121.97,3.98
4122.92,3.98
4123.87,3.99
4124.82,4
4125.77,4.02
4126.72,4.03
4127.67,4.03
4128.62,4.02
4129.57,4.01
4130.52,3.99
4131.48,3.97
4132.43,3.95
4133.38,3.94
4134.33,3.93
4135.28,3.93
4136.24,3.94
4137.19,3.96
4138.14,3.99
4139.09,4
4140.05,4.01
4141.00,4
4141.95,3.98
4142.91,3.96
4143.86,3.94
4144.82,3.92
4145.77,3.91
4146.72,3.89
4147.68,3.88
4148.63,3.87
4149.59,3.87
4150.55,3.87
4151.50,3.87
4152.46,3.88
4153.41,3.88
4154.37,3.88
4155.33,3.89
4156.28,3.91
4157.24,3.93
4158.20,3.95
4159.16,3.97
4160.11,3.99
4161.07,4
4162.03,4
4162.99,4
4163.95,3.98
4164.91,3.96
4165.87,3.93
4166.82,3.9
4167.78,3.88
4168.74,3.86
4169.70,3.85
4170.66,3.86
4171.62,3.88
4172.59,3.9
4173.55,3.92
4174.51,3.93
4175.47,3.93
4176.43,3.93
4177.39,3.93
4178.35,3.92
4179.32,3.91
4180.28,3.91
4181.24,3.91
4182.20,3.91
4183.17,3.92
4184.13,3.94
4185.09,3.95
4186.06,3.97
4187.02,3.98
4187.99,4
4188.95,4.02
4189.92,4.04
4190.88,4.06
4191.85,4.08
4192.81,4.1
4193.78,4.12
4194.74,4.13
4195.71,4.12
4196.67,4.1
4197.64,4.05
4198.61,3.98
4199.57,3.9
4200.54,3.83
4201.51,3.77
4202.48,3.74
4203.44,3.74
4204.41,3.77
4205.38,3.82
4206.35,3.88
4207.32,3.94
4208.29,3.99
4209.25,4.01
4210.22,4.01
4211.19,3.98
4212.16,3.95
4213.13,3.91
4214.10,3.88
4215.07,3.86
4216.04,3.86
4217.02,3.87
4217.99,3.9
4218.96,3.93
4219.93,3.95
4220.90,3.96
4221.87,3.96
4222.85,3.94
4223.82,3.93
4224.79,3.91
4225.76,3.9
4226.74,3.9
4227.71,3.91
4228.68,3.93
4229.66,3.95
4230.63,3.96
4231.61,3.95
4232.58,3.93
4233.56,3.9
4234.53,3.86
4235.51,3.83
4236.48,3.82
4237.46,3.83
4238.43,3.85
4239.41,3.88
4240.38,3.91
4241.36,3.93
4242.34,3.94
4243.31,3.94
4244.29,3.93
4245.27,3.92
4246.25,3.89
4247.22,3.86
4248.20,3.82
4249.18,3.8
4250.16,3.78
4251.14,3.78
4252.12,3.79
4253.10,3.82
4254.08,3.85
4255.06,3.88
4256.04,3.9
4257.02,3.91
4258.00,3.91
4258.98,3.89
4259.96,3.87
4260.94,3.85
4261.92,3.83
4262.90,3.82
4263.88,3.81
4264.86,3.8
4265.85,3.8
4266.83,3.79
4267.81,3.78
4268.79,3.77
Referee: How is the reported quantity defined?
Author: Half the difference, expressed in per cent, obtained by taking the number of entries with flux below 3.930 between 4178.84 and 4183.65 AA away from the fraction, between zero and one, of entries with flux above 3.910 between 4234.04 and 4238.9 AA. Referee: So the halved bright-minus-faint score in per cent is -250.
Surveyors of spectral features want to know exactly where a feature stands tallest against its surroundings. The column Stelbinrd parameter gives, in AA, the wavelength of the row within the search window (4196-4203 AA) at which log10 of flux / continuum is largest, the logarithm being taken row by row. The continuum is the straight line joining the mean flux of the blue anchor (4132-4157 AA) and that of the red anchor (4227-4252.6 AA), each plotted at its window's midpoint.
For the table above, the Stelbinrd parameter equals 4196.67 AA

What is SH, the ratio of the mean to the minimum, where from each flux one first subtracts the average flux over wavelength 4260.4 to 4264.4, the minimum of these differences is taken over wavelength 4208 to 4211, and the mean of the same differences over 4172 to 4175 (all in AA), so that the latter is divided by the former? 0.5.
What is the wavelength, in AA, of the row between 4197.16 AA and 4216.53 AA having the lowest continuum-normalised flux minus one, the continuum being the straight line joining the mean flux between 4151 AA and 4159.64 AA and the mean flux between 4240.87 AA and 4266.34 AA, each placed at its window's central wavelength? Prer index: 4202.48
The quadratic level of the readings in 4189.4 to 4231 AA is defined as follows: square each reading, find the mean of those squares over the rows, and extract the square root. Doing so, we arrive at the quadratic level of 3.944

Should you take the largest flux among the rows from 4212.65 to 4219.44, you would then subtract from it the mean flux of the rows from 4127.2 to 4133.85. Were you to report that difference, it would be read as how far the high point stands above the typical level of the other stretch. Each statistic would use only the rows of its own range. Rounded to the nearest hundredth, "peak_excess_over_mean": -0.06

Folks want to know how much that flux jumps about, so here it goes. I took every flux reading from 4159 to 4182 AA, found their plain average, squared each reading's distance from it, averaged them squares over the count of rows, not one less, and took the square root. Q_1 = 0.044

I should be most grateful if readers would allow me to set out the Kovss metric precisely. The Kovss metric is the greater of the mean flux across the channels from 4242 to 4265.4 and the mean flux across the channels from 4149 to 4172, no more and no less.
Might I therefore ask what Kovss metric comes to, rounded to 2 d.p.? 3.92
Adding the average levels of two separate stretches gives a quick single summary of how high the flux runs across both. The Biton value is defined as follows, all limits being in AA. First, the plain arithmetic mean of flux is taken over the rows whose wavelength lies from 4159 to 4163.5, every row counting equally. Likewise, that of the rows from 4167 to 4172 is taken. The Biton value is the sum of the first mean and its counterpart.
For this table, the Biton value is 7.86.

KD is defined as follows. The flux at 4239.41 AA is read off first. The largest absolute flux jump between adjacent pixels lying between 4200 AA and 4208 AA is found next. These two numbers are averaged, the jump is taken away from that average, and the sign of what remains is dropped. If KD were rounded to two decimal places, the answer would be 1.91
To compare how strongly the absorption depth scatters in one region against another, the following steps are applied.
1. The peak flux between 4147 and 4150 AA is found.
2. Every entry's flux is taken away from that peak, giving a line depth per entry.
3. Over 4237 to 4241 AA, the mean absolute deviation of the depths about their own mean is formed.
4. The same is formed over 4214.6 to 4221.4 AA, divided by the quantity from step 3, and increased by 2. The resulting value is 3.3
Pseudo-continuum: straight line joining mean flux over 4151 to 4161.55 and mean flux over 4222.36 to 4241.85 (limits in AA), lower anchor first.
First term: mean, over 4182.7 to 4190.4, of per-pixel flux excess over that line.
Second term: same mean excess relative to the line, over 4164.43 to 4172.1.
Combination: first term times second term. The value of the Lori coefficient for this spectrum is -0.0019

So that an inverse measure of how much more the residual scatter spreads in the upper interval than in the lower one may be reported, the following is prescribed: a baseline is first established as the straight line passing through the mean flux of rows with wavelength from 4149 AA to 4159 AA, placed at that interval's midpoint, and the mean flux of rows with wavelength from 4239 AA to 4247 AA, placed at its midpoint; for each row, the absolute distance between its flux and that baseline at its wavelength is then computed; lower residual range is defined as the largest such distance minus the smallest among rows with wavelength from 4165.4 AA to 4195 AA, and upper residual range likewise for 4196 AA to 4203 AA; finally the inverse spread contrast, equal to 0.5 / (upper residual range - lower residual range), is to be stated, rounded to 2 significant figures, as -15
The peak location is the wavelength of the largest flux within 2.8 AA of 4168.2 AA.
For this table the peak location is 4165.87 AA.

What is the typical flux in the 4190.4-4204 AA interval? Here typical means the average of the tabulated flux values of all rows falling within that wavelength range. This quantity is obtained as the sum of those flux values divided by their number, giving 3.98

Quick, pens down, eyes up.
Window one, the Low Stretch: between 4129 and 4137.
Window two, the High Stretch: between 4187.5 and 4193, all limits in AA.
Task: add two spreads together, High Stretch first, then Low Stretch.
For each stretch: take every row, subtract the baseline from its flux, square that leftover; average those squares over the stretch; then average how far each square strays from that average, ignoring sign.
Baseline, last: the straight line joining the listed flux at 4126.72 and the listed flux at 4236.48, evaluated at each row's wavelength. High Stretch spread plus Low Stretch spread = 0.012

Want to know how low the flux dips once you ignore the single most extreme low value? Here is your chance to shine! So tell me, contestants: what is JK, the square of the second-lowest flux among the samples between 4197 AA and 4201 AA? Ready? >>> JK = 15.2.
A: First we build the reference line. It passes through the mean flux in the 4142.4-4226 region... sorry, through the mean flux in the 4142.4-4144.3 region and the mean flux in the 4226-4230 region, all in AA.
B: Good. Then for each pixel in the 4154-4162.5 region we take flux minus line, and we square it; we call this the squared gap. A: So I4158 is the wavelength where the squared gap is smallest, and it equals 4158.20 AA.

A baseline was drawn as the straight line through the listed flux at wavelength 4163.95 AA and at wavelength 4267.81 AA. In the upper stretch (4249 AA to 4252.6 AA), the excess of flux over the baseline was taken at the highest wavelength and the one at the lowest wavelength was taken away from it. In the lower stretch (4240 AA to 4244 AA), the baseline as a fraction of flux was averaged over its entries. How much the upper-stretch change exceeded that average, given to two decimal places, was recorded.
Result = -0.98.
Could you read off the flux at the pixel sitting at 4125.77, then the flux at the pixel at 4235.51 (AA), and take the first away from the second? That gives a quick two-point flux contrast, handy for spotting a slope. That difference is -0.19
